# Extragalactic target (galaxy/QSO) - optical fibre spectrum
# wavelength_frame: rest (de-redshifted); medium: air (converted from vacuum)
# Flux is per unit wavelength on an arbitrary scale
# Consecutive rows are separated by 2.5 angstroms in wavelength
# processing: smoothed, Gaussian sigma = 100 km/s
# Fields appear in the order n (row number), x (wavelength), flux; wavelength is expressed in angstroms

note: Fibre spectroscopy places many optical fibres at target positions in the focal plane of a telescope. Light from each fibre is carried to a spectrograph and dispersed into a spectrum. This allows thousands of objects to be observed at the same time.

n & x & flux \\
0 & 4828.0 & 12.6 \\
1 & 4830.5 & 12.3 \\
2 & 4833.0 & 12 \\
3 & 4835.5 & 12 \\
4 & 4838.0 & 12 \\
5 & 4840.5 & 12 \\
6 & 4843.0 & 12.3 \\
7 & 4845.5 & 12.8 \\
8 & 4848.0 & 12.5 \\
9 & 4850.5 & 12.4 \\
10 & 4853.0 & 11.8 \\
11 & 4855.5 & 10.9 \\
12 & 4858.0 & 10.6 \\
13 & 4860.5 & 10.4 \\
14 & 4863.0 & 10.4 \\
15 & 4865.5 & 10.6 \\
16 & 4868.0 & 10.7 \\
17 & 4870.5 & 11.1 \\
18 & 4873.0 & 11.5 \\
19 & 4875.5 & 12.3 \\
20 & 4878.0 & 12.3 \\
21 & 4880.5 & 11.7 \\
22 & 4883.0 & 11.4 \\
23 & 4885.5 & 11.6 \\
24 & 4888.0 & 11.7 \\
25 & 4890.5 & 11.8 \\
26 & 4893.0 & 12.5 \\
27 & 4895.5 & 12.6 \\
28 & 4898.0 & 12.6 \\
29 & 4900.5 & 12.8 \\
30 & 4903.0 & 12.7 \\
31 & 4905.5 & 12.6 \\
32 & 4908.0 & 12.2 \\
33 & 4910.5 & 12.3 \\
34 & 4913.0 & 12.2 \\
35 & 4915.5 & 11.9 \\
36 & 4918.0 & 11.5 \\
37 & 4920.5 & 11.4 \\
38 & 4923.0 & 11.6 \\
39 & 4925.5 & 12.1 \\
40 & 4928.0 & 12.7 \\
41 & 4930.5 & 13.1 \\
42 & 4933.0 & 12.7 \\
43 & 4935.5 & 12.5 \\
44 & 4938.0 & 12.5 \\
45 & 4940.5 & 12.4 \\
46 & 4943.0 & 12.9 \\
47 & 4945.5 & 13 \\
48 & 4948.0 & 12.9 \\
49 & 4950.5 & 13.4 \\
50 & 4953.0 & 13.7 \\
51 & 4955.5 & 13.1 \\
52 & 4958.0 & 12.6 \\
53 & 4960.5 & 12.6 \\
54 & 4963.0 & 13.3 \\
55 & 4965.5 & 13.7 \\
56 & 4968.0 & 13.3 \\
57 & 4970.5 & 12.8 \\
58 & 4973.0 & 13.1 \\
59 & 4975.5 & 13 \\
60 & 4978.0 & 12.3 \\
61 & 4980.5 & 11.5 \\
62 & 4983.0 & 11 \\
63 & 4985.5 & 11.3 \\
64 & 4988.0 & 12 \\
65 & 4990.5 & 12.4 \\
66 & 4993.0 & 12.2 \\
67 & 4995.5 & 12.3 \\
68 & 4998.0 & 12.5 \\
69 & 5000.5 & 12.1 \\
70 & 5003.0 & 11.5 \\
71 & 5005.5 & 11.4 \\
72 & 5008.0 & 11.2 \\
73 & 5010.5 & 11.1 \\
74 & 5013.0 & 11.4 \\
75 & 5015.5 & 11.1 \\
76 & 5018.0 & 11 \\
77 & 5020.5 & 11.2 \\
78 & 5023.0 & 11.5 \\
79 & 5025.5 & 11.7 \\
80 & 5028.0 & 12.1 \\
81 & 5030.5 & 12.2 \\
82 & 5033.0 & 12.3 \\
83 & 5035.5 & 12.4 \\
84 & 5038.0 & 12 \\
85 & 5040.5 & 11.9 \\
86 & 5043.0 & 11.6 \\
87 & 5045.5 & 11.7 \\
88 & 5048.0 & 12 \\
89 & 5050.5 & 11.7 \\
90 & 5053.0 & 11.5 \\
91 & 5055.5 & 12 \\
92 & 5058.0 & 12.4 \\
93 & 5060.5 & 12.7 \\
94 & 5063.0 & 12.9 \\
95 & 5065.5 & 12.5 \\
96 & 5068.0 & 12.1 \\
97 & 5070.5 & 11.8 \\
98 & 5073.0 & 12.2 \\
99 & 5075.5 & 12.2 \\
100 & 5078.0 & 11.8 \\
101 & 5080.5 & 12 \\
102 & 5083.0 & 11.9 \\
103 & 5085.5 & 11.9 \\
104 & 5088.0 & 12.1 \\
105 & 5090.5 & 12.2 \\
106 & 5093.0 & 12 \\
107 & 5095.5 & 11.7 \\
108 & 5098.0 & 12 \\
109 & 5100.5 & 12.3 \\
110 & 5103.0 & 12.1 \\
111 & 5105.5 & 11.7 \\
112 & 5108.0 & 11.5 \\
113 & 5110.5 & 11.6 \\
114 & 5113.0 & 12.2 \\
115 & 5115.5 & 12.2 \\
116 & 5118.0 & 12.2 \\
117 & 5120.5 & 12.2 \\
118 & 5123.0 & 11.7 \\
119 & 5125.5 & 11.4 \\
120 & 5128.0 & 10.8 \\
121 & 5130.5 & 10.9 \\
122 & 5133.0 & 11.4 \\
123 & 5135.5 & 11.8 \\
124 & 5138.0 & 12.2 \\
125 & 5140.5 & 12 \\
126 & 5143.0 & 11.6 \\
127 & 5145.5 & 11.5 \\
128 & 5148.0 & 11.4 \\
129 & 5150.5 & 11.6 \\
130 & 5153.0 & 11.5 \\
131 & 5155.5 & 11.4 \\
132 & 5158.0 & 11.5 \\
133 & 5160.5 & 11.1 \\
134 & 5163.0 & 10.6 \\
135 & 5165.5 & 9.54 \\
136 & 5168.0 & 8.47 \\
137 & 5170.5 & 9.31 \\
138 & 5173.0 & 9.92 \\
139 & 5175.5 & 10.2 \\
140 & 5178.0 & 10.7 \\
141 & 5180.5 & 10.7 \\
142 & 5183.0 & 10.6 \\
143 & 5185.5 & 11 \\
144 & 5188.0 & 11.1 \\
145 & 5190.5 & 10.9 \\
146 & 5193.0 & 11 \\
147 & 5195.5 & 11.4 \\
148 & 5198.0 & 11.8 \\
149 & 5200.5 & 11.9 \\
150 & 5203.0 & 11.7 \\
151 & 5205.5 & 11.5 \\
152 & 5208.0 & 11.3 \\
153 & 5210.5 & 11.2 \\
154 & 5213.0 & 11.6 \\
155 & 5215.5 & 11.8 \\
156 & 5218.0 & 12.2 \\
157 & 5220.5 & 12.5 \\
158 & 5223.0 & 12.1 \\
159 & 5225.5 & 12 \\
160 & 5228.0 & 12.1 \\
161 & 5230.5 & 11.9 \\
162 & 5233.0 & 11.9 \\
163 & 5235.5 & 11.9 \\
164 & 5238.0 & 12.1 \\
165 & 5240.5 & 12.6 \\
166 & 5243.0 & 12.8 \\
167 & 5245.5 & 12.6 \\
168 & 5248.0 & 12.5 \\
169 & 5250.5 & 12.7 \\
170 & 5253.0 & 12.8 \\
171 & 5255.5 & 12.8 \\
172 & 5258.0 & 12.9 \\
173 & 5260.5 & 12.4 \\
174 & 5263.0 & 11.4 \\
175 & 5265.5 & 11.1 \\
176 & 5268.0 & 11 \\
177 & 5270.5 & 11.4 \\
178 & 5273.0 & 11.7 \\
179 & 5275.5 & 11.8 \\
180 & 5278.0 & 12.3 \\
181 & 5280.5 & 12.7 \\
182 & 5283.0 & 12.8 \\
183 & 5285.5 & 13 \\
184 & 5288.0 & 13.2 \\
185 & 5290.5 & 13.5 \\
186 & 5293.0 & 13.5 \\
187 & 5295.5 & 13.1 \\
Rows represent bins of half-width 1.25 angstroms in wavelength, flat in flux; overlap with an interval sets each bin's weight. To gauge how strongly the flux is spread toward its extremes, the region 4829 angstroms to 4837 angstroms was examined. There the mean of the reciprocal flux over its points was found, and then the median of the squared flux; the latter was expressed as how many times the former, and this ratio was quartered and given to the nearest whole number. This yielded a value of 436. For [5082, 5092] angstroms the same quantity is 433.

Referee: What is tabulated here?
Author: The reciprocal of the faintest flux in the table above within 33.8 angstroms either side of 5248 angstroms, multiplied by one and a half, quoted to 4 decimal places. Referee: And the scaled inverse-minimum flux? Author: 0.1364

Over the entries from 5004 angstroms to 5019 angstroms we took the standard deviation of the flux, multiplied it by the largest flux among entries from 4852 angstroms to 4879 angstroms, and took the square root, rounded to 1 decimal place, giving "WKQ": 1.4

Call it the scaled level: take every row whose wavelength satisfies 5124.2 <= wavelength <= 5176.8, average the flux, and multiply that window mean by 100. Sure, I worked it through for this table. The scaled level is 1096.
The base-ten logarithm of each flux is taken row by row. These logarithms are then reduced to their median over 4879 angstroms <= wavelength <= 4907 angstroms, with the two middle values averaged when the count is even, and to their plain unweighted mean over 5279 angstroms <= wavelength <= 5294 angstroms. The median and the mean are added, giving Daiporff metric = 2.21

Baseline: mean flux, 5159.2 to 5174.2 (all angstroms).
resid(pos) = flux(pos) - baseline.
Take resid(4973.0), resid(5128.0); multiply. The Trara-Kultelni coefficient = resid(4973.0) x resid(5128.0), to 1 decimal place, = 3.2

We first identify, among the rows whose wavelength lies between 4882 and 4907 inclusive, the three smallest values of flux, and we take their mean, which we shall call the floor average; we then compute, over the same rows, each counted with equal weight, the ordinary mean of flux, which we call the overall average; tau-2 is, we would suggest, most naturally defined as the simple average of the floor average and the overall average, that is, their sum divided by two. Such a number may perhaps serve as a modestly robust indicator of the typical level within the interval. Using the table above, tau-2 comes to 11.9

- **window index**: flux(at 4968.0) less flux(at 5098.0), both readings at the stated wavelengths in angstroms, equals 1.3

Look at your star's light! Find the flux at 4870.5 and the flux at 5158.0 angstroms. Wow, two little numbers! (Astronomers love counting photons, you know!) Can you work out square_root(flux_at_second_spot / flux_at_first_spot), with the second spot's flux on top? 1.018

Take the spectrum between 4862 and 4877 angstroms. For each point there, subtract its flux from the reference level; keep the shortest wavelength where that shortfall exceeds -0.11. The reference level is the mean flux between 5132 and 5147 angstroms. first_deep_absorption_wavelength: 4863.0 angstroms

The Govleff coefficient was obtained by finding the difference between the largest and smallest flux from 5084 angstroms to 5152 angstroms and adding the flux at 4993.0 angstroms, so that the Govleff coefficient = 13.7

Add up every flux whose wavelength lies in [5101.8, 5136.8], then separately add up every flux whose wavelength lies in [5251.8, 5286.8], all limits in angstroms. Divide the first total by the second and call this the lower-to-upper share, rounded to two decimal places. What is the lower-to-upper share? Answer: 0.96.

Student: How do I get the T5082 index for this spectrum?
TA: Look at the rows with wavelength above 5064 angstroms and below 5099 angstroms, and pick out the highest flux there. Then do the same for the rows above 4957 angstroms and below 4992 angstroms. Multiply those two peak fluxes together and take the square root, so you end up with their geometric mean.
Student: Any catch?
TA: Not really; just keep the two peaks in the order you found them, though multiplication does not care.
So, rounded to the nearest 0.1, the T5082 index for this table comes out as 13.1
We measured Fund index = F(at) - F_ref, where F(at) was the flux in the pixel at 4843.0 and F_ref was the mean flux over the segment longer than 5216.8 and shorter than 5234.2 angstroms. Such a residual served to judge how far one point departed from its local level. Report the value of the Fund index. 0.20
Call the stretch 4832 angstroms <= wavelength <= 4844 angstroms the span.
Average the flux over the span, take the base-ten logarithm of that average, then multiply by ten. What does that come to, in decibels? 10.8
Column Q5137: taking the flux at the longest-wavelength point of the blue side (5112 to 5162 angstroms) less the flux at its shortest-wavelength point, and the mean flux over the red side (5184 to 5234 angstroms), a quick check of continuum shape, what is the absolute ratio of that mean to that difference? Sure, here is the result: 11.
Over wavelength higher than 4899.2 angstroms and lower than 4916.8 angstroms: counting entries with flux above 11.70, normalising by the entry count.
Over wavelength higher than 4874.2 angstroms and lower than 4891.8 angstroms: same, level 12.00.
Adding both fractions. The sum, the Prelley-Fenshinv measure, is 1.29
